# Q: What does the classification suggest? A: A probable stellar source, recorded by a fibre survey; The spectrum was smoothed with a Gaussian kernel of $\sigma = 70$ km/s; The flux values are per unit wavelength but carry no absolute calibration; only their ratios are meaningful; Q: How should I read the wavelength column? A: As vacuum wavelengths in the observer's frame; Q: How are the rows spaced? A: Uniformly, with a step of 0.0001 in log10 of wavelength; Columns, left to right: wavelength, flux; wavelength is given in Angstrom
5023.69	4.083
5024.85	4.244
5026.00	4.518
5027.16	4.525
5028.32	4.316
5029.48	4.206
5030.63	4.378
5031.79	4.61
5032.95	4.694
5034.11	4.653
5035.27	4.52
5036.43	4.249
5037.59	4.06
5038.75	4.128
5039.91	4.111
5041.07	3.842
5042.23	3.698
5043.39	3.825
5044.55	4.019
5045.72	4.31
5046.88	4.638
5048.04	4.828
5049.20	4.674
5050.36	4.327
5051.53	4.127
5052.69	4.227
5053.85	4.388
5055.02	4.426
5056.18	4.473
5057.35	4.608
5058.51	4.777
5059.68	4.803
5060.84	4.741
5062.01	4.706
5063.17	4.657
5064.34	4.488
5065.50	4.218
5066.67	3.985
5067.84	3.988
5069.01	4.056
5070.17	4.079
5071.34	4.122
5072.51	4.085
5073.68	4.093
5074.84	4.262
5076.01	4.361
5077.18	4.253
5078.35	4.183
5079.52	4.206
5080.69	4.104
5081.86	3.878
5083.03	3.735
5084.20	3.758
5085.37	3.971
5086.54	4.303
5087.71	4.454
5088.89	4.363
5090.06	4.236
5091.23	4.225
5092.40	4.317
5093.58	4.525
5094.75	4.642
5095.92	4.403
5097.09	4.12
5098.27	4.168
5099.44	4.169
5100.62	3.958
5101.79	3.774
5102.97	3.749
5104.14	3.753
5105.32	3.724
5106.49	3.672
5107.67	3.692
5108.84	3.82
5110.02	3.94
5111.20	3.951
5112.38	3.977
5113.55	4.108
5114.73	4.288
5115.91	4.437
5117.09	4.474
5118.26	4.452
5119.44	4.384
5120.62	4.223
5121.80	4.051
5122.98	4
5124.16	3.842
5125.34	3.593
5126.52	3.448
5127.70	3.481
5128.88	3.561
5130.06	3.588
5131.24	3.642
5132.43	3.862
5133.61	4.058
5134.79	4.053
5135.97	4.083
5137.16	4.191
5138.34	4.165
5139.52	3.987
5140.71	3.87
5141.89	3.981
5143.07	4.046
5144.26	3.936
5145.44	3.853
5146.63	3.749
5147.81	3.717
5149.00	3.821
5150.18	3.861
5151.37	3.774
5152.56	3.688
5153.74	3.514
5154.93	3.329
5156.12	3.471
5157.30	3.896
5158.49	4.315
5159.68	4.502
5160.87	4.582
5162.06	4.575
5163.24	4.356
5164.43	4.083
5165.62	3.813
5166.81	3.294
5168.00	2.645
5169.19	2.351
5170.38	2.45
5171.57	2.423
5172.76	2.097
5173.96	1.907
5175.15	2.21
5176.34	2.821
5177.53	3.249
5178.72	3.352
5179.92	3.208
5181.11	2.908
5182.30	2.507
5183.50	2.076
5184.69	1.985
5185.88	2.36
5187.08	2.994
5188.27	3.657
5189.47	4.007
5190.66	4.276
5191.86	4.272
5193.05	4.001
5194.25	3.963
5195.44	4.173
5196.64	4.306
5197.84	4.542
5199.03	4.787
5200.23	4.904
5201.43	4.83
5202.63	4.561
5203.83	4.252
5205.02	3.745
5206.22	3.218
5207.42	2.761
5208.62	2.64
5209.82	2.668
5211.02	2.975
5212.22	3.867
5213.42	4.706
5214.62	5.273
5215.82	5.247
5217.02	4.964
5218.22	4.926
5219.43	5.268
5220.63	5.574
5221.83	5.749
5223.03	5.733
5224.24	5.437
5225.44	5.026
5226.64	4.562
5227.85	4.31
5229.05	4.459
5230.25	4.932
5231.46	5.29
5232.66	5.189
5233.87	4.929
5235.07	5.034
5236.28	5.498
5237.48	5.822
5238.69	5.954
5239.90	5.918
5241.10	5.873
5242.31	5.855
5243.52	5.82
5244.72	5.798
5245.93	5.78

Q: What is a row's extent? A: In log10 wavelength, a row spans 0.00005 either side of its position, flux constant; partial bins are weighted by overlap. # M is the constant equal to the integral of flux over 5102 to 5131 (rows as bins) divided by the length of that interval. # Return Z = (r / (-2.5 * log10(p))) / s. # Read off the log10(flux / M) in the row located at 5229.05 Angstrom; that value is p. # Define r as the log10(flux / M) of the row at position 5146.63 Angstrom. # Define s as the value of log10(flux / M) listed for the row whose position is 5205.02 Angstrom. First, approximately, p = 0.06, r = -0.02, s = -0.02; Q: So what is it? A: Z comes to 0.3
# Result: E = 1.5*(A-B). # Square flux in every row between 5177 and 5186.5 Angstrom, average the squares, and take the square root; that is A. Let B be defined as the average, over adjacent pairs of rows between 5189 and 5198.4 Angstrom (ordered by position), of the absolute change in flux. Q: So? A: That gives 3.9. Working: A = 2.8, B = 0.17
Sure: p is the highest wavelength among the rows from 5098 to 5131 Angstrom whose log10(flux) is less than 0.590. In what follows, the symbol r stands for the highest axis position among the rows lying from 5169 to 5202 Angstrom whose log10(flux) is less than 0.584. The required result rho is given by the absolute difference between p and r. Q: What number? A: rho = 58.2 Angstrom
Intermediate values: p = 5130.06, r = 5188.27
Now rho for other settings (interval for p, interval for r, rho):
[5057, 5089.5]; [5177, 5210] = 125.6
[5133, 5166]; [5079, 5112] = 56.8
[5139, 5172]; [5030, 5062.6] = 128.2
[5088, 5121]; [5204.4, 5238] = 102.2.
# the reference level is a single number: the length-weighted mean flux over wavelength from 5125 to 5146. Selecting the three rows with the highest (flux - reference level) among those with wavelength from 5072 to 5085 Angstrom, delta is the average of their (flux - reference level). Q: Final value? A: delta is 0.43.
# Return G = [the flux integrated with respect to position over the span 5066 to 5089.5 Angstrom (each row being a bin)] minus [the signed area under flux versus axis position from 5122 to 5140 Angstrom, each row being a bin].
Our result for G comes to 27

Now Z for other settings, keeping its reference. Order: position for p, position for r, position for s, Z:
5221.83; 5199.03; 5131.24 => -1.4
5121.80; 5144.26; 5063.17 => 0.0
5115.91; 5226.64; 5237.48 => 0.1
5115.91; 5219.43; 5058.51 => 0.5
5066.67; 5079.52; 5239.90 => 0.0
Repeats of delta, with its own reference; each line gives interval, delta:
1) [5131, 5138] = 0.25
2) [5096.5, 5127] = 0.60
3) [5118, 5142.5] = 0.49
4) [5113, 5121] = 0.60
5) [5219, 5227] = 1.83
